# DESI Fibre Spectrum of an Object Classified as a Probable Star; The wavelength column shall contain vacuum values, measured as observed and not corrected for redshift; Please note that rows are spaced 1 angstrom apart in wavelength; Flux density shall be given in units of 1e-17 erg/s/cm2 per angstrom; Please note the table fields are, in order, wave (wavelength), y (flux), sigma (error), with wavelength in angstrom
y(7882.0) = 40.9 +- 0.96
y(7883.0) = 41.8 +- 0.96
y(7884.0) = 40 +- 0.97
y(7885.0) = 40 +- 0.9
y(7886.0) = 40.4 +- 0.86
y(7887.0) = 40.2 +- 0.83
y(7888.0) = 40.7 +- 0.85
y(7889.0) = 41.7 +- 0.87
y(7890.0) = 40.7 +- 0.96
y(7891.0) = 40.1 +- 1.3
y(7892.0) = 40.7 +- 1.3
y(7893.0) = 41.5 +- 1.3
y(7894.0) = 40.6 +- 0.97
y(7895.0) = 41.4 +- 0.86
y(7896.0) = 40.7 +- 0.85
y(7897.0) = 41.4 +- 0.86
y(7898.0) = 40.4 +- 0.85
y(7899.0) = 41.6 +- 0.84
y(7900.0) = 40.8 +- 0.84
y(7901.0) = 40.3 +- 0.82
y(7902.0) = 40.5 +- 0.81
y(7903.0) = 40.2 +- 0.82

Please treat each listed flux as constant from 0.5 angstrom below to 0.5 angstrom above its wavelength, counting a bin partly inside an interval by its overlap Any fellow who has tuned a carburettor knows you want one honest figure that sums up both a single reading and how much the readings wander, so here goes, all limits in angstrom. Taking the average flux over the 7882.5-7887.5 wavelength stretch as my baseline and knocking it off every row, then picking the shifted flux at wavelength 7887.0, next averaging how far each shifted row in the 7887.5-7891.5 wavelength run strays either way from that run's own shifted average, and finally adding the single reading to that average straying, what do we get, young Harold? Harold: 0.17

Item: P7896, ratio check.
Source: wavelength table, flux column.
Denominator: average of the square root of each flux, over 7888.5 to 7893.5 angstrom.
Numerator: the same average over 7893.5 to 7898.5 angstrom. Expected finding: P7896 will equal 1.000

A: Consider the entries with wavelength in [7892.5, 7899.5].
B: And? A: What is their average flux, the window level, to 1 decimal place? 41.1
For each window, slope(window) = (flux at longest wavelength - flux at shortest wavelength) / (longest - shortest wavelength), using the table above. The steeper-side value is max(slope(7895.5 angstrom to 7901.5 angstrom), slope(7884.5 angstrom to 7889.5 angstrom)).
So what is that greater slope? 0.4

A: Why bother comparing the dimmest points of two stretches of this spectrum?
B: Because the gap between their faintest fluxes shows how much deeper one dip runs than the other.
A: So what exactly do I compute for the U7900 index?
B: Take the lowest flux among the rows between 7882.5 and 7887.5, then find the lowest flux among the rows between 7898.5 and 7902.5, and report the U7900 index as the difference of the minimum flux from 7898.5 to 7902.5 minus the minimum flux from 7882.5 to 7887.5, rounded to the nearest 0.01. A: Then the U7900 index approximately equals 0.30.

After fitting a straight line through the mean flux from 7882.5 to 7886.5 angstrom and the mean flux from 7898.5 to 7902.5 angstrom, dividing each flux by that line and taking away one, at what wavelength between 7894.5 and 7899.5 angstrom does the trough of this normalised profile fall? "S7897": 7898.0 angstrom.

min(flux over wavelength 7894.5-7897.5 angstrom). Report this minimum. 40.7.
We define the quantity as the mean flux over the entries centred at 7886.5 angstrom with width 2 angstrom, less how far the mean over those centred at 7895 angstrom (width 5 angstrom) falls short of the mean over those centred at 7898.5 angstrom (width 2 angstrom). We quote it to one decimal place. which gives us 40.4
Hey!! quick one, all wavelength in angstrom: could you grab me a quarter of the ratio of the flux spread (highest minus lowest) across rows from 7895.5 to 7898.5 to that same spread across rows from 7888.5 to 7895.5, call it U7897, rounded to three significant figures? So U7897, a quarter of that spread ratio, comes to 0.156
